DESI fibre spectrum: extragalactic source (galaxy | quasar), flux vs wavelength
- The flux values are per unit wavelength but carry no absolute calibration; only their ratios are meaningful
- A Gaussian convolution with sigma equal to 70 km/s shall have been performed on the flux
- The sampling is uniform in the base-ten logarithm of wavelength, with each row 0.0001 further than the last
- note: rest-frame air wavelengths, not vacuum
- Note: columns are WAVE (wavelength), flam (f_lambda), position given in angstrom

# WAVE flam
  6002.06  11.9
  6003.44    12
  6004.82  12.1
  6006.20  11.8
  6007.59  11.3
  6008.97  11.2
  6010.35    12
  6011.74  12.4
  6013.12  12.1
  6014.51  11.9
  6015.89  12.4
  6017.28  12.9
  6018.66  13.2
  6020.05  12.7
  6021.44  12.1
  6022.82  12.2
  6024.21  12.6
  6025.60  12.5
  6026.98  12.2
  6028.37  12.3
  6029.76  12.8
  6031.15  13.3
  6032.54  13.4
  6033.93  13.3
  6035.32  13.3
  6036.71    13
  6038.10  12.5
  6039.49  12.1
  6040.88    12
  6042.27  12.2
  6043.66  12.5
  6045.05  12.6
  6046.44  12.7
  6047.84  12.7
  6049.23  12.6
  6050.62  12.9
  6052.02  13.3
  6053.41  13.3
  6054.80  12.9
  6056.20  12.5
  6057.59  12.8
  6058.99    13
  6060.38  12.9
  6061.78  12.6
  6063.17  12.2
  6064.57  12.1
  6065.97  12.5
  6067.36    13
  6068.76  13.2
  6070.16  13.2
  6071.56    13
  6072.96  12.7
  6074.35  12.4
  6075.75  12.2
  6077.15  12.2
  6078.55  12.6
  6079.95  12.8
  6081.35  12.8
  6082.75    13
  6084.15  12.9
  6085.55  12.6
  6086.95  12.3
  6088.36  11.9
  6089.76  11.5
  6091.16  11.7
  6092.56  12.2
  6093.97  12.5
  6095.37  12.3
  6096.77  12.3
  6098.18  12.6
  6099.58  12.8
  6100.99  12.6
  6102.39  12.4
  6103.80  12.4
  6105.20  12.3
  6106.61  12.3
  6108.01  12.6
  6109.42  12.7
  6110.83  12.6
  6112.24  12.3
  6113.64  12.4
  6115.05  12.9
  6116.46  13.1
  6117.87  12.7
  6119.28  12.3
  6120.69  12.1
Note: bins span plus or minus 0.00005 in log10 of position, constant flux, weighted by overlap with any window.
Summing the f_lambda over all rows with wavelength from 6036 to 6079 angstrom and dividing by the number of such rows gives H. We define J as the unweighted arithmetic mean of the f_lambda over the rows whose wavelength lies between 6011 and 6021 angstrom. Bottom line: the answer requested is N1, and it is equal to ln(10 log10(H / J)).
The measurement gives -3.0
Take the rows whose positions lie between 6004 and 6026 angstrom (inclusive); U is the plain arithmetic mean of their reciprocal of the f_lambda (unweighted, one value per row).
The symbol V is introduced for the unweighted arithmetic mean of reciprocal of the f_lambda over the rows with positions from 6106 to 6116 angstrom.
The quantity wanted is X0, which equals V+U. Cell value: 0.162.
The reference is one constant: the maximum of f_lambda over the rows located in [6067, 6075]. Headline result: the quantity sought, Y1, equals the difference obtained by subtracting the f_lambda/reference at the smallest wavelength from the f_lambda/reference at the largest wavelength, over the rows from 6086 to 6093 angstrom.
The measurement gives -0.01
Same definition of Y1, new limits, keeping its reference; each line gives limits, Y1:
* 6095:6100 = 0.04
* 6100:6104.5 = -0.02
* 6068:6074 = -0.04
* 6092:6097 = 0.01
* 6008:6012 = 0.09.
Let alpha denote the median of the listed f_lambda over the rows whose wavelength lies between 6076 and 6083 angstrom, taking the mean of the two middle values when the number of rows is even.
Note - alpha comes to 12.8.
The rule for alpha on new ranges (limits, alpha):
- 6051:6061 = 12.9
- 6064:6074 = 13.0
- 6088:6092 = 11.7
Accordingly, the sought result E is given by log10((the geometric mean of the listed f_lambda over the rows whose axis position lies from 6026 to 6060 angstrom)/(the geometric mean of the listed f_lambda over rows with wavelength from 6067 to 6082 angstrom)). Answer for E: 0.001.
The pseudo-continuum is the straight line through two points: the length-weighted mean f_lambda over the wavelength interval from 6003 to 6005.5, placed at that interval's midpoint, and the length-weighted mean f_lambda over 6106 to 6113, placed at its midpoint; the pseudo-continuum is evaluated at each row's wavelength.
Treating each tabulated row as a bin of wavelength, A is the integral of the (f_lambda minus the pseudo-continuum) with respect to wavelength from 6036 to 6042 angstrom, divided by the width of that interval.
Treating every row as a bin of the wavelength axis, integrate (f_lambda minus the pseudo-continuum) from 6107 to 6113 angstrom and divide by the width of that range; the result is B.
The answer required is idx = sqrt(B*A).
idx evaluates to 0.06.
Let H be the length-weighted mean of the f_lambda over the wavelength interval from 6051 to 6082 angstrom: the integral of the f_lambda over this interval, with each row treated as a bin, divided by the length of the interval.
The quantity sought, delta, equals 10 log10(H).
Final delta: 11.1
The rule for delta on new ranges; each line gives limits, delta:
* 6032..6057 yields 11.1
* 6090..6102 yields 10.9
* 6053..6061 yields 11.1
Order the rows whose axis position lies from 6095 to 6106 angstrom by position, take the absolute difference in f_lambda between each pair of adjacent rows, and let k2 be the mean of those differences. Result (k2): 0.14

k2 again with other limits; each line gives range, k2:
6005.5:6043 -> 0.32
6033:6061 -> 0.22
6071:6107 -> 0.21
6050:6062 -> 0.26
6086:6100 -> 0.28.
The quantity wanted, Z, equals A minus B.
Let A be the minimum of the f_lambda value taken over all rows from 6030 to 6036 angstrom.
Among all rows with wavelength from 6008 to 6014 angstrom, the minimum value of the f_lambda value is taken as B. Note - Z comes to 2.1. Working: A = 13.3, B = 11.2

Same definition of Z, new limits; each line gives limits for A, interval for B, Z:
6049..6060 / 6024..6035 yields 0.3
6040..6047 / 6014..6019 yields 0.1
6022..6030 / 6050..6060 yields -0.3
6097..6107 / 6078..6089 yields 0.4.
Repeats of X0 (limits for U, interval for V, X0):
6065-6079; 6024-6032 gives 0.158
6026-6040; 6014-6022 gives 0.158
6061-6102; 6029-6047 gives 0.159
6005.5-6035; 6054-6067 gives 0.160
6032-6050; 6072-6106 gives 0.160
